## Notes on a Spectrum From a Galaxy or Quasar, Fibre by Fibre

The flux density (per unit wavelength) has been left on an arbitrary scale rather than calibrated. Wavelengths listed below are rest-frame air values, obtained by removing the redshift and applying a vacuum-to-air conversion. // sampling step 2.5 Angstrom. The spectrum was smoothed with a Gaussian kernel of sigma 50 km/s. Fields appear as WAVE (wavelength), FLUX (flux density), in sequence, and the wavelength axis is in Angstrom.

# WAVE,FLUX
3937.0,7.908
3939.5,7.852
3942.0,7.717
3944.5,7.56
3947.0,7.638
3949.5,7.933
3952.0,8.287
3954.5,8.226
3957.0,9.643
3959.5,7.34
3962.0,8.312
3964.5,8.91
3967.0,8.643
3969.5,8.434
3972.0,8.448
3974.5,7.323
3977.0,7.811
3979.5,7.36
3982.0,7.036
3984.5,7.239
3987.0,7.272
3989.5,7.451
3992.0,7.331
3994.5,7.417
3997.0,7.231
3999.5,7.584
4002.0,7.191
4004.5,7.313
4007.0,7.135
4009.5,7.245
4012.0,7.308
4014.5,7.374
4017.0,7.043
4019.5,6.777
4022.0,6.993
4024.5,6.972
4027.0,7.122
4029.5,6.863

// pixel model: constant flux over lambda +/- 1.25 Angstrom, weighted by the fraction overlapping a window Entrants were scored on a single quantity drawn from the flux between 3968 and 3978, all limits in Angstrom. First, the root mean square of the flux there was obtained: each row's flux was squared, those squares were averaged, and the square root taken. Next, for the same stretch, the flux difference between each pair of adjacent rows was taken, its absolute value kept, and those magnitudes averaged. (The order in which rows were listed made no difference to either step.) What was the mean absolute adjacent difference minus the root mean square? -7.48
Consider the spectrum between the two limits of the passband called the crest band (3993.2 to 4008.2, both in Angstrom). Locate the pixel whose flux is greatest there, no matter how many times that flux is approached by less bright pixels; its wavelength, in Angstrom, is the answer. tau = 3999.5 Angstrom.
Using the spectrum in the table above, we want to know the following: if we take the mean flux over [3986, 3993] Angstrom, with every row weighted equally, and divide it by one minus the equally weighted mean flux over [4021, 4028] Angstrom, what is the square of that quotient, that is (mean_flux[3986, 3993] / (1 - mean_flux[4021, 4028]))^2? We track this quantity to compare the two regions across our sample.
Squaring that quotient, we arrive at 1.49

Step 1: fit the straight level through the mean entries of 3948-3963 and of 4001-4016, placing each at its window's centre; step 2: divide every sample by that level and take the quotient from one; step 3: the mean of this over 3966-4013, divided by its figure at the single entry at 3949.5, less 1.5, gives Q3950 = -1.2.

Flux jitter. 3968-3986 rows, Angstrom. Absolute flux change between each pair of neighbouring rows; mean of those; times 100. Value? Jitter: 43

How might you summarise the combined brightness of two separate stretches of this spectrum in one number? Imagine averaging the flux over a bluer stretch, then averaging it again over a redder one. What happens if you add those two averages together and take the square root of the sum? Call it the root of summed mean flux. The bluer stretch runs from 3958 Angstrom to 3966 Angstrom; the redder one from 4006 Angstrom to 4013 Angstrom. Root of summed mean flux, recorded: 3.93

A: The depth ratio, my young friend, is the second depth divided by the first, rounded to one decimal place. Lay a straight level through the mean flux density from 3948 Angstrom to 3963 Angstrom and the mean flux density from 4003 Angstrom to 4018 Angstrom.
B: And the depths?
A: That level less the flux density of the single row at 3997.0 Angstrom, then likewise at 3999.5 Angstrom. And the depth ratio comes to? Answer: -0.5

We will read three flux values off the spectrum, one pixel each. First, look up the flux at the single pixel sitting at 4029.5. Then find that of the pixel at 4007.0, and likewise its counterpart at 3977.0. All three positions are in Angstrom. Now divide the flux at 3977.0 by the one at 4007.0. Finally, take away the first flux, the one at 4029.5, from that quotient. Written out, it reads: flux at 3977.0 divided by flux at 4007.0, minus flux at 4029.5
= -5.77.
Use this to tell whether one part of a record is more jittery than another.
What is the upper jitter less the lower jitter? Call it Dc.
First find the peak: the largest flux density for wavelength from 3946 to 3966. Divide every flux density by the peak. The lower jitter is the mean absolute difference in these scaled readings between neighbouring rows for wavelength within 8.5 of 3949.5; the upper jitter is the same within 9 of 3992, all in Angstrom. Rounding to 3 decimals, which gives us -0.024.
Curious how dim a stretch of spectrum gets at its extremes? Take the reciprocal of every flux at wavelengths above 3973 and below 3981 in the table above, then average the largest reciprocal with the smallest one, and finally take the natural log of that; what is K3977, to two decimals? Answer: -2.02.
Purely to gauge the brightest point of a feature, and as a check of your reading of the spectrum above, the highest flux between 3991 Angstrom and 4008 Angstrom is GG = 7.584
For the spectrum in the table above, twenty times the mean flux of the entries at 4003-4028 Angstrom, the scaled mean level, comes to 143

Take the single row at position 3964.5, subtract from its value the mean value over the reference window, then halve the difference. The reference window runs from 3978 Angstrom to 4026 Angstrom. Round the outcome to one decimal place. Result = 0.8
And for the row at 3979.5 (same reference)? 0.1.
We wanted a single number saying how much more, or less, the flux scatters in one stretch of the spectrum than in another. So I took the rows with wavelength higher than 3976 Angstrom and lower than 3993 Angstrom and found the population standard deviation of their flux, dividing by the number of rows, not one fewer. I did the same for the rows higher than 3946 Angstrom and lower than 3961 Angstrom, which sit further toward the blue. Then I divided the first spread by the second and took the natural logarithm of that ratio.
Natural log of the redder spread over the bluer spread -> -1.2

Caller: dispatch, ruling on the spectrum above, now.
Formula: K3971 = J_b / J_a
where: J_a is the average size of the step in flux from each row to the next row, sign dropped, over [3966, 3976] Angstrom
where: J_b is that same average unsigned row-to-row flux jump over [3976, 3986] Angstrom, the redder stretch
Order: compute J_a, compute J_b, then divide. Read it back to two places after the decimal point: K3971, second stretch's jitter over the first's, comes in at 0.73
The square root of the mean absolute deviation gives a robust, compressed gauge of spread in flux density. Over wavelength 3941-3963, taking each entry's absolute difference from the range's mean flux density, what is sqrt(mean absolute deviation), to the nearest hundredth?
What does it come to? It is 0.70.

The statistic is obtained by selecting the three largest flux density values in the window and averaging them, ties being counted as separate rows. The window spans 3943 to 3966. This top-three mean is 9.0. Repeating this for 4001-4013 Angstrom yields 7.3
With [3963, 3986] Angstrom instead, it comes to 8.7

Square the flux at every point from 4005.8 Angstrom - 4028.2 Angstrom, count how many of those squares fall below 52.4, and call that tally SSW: 6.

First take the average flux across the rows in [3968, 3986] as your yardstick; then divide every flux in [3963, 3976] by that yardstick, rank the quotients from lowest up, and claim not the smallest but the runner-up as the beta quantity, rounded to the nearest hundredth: 1.10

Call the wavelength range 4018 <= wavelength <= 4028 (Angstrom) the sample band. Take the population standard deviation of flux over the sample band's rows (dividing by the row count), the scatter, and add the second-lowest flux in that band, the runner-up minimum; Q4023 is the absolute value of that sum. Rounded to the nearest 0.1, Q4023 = 7.1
